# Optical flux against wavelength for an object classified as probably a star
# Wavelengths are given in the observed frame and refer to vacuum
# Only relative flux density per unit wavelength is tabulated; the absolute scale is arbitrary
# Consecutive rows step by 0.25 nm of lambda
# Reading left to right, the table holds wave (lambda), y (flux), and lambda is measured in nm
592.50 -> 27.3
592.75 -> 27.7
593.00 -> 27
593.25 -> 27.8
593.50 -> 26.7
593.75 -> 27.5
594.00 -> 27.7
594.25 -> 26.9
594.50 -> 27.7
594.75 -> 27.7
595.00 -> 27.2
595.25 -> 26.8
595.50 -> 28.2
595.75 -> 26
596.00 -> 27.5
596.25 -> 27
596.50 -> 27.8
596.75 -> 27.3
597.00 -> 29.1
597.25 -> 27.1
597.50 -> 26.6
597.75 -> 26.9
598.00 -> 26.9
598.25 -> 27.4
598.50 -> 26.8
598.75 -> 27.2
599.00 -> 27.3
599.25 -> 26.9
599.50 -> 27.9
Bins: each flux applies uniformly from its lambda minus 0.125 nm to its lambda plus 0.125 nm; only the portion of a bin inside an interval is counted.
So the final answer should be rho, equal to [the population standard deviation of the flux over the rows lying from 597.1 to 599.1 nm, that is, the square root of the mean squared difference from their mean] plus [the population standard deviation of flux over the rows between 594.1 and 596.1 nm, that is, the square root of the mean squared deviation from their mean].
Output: 0.89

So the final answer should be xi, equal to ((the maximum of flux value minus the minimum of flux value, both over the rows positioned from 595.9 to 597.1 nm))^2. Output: 4.4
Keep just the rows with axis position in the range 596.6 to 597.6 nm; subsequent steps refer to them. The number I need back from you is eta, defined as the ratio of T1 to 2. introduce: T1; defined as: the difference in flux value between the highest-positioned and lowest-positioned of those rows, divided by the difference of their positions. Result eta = -0.5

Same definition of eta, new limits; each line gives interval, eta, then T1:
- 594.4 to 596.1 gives -0.1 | -0.1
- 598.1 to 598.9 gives -0.2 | -0.4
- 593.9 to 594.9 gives 0.0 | 0.0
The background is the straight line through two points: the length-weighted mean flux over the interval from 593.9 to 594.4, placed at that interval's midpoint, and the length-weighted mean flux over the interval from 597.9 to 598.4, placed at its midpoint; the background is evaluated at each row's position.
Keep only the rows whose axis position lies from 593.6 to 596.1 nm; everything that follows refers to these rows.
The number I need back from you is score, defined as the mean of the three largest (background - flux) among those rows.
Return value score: 0.70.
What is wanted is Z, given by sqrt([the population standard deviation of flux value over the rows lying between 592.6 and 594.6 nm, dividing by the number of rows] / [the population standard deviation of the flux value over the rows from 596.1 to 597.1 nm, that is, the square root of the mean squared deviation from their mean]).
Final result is 0.7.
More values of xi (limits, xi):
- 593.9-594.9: 0.6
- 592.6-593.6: 1.2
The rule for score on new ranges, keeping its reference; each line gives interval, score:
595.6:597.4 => 0.51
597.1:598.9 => 0.39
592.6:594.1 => 0.26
